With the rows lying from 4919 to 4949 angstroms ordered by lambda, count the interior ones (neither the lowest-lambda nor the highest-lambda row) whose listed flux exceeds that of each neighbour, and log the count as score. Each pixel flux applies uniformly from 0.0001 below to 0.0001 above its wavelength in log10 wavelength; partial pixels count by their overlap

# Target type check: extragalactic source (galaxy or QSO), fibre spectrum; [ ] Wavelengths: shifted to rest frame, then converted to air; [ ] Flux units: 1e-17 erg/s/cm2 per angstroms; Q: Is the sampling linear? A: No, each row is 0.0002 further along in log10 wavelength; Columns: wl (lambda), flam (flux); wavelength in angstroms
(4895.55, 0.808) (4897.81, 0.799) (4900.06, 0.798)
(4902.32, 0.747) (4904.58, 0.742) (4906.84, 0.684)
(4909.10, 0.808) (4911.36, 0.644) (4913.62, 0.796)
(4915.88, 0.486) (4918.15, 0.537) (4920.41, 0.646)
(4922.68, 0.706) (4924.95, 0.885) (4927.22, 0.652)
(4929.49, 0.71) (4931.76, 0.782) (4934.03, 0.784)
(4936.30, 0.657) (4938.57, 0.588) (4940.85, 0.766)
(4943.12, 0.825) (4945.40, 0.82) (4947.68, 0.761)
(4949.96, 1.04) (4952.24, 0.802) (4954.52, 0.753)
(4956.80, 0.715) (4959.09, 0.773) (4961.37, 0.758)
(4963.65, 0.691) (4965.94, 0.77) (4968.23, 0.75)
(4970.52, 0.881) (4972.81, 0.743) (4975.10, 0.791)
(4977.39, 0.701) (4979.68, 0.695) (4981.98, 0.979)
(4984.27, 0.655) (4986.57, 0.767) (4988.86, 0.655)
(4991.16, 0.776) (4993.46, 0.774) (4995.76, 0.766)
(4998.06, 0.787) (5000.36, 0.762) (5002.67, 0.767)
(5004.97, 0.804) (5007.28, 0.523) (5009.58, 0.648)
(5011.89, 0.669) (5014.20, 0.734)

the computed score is 3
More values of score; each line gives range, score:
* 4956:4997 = 7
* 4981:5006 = 3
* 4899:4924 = 2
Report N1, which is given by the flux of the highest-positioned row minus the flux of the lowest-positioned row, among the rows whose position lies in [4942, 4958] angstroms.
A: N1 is -0.11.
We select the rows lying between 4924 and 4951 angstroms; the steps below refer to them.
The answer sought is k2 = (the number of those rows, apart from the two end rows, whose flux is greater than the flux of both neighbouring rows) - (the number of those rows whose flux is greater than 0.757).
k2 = -6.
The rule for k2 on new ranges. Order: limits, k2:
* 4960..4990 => -1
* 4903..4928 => 0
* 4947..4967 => -4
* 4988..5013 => -4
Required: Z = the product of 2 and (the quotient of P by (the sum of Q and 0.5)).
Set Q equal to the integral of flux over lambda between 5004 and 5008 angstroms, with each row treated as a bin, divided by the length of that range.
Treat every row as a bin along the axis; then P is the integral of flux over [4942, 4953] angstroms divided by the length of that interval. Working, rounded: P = 0.851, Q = 0.67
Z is 1.45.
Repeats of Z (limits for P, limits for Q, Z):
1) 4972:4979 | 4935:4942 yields 1.26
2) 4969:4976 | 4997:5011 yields 1.32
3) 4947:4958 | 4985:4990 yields 1.35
